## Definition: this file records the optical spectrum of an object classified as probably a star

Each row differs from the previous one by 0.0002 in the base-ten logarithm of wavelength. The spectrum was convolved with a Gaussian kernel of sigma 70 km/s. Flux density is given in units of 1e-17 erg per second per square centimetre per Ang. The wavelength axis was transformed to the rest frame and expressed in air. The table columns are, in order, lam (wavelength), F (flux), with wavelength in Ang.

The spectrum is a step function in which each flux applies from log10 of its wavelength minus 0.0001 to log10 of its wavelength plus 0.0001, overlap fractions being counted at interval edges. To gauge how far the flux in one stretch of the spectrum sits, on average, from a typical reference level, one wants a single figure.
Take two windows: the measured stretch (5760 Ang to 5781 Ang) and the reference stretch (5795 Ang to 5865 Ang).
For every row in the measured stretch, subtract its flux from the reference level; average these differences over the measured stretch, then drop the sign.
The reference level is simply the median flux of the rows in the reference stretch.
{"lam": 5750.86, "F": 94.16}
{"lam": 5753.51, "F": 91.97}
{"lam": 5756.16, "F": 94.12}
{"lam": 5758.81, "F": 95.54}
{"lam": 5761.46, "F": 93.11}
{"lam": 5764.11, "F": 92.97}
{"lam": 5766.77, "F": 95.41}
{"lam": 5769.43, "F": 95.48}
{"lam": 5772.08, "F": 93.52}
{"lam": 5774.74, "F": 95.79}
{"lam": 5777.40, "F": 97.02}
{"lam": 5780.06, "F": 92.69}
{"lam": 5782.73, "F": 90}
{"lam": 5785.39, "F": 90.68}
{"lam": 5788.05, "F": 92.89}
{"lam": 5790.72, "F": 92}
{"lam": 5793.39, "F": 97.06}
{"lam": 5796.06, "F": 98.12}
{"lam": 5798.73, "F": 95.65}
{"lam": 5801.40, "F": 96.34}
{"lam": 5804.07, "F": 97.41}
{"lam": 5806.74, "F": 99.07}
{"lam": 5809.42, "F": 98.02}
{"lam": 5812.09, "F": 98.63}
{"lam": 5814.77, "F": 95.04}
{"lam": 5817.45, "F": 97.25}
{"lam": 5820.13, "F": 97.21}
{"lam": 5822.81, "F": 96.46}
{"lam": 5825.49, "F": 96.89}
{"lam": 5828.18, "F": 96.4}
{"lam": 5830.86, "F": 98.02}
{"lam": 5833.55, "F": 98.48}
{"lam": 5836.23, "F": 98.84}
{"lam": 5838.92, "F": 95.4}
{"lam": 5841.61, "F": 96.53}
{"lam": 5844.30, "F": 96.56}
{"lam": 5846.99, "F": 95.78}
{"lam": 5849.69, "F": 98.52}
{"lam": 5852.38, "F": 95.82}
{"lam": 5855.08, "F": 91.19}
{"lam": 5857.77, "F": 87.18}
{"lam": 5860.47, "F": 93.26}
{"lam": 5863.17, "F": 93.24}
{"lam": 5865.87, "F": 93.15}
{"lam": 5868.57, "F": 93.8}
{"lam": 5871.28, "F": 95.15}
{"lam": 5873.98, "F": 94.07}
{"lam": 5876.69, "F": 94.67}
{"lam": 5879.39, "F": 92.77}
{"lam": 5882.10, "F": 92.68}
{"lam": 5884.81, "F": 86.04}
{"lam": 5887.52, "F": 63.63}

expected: 2.0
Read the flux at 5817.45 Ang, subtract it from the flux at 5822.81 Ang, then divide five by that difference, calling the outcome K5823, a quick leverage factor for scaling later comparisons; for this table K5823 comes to -6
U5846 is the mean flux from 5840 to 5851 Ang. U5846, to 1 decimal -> 96.8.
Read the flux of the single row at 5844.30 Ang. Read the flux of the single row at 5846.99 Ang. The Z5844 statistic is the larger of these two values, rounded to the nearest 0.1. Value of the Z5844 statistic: 96.6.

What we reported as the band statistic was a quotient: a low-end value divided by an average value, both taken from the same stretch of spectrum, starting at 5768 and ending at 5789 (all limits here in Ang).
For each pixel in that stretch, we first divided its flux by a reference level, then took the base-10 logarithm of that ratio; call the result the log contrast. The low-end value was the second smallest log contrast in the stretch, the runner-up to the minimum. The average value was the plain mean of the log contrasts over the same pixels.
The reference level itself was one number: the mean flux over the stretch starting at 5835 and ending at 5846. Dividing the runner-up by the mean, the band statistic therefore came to 1.9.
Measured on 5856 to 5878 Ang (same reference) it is 1.0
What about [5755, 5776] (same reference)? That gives 1.6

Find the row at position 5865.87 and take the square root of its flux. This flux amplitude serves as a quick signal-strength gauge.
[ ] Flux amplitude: 9.65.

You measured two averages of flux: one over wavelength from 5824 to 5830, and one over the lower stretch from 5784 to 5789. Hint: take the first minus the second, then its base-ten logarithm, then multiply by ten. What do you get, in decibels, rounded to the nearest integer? 7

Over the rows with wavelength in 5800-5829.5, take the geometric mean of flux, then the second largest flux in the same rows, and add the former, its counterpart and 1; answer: 196.8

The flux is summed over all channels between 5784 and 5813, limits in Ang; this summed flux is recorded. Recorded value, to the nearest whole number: 1056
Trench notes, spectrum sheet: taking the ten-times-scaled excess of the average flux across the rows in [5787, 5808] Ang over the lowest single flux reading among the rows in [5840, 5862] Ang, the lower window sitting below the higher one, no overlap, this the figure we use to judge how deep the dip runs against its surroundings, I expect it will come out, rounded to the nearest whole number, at 89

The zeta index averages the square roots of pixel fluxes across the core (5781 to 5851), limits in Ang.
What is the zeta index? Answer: 9.81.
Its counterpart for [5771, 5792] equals 9.65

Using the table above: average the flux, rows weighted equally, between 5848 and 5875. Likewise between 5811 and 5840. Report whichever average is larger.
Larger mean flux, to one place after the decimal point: 97.1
